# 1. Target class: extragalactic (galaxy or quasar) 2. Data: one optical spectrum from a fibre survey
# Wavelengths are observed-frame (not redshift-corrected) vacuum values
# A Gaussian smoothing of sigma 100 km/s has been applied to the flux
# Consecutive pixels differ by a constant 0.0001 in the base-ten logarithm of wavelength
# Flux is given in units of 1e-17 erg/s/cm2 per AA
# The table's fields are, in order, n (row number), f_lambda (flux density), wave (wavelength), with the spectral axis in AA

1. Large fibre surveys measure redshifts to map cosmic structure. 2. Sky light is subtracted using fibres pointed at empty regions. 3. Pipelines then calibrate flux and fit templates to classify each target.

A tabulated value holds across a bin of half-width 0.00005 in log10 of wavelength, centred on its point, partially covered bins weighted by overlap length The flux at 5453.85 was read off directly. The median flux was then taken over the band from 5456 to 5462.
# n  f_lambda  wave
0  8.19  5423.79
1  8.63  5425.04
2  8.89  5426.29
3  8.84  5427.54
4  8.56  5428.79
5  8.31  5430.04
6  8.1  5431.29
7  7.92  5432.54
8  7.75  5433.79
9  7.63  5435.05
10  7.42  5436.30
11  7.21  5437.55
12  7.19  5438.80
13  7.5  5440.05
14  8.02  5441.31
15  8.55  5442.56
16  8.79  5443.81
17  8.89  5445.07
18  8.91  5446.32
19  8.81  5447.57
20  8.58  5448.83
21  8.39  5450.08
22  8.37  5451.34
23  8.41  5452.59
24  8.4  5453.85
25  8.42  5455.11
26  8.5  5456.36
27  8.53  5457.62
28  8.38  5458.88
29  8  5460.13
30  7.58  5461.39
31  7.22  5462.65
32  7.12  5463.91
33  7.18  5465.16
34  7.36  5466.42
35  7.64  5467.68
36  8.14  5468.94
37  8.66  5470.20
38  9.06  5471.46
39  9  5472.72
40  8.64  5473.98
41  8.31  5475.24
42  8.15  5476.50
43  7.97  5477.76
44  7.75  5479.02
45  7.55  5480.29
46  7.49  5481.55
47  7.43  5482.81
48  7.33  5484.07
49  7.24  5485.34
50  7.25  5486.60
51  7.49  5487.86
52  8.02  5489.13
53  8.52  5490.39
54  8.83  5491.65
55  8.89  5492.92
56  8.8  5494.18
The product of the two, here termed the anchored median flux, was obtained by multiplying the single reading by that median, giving 70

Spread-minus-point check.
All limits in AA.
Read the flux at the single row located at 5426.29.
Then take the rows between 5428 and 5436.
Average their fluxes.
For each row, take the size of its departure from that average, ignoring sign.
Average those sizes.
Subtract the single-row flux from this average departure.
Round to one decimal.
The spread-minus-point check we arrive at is -8.6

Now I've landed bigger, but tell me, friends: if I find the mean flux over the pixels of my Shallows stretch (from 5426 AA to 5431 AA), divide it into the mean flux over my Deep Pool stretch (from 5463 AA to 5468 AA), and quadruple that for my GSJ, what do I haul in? 3.4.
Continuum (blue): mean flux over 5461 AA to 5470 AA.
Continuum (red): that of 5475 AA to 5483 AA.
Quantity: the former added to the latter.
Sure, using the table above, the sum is 15.3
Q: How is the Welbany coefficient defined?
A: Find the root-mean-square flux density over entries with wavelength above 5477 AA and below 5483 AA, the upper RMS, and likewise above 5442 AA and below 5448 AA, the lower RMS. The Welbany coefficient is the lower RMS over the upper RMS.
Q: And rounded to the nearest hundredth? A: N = 1.15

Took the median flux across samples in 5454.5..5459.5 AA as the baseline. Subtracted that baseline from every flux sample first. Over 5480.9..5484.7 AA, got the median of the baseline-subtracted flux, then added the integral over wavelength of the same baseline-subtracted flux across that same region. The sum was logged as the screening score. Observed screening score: -5.0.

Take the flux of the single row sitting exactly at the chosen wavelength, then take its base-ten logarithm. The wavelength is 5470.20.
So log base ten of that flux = 0.938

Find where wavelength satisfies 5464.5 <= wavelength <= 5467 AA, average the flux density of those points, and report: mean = 7.3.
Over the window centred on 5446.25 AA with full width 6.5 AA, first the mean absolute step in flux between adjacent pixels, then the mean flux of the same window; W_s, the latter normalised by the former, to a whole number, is 78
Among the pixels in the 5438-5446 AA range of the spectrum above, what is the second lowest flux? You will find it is 7.5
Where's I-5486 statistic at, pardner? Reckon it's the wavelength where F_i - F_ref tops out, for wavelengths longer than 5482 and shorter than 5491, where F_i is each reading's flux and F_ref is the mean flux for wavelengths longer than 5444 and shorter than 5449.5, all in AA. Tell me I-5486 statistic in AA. 5490.39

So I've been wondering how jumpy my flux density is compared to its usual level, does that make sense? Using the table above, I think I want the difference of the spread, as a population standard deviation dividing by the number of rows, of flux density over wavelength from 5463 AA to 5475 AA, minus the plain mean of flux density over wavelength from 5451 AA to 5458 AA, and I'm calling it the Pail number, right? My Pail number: -7.7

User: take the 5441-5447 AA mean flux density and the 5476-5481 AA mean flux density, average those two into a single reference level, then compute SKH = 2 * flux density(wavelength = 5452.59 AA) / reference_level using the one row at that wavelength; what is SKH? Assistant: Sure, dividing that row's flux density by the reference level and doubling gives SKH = 2.04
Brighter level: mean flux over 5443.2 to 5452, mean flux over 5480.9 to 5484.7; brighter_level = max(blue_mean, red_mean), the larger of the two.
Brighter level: 8.68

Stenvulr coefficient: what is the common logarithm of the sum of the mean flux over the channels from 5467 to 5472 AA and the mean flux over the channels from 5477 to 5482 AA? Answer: 1.206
